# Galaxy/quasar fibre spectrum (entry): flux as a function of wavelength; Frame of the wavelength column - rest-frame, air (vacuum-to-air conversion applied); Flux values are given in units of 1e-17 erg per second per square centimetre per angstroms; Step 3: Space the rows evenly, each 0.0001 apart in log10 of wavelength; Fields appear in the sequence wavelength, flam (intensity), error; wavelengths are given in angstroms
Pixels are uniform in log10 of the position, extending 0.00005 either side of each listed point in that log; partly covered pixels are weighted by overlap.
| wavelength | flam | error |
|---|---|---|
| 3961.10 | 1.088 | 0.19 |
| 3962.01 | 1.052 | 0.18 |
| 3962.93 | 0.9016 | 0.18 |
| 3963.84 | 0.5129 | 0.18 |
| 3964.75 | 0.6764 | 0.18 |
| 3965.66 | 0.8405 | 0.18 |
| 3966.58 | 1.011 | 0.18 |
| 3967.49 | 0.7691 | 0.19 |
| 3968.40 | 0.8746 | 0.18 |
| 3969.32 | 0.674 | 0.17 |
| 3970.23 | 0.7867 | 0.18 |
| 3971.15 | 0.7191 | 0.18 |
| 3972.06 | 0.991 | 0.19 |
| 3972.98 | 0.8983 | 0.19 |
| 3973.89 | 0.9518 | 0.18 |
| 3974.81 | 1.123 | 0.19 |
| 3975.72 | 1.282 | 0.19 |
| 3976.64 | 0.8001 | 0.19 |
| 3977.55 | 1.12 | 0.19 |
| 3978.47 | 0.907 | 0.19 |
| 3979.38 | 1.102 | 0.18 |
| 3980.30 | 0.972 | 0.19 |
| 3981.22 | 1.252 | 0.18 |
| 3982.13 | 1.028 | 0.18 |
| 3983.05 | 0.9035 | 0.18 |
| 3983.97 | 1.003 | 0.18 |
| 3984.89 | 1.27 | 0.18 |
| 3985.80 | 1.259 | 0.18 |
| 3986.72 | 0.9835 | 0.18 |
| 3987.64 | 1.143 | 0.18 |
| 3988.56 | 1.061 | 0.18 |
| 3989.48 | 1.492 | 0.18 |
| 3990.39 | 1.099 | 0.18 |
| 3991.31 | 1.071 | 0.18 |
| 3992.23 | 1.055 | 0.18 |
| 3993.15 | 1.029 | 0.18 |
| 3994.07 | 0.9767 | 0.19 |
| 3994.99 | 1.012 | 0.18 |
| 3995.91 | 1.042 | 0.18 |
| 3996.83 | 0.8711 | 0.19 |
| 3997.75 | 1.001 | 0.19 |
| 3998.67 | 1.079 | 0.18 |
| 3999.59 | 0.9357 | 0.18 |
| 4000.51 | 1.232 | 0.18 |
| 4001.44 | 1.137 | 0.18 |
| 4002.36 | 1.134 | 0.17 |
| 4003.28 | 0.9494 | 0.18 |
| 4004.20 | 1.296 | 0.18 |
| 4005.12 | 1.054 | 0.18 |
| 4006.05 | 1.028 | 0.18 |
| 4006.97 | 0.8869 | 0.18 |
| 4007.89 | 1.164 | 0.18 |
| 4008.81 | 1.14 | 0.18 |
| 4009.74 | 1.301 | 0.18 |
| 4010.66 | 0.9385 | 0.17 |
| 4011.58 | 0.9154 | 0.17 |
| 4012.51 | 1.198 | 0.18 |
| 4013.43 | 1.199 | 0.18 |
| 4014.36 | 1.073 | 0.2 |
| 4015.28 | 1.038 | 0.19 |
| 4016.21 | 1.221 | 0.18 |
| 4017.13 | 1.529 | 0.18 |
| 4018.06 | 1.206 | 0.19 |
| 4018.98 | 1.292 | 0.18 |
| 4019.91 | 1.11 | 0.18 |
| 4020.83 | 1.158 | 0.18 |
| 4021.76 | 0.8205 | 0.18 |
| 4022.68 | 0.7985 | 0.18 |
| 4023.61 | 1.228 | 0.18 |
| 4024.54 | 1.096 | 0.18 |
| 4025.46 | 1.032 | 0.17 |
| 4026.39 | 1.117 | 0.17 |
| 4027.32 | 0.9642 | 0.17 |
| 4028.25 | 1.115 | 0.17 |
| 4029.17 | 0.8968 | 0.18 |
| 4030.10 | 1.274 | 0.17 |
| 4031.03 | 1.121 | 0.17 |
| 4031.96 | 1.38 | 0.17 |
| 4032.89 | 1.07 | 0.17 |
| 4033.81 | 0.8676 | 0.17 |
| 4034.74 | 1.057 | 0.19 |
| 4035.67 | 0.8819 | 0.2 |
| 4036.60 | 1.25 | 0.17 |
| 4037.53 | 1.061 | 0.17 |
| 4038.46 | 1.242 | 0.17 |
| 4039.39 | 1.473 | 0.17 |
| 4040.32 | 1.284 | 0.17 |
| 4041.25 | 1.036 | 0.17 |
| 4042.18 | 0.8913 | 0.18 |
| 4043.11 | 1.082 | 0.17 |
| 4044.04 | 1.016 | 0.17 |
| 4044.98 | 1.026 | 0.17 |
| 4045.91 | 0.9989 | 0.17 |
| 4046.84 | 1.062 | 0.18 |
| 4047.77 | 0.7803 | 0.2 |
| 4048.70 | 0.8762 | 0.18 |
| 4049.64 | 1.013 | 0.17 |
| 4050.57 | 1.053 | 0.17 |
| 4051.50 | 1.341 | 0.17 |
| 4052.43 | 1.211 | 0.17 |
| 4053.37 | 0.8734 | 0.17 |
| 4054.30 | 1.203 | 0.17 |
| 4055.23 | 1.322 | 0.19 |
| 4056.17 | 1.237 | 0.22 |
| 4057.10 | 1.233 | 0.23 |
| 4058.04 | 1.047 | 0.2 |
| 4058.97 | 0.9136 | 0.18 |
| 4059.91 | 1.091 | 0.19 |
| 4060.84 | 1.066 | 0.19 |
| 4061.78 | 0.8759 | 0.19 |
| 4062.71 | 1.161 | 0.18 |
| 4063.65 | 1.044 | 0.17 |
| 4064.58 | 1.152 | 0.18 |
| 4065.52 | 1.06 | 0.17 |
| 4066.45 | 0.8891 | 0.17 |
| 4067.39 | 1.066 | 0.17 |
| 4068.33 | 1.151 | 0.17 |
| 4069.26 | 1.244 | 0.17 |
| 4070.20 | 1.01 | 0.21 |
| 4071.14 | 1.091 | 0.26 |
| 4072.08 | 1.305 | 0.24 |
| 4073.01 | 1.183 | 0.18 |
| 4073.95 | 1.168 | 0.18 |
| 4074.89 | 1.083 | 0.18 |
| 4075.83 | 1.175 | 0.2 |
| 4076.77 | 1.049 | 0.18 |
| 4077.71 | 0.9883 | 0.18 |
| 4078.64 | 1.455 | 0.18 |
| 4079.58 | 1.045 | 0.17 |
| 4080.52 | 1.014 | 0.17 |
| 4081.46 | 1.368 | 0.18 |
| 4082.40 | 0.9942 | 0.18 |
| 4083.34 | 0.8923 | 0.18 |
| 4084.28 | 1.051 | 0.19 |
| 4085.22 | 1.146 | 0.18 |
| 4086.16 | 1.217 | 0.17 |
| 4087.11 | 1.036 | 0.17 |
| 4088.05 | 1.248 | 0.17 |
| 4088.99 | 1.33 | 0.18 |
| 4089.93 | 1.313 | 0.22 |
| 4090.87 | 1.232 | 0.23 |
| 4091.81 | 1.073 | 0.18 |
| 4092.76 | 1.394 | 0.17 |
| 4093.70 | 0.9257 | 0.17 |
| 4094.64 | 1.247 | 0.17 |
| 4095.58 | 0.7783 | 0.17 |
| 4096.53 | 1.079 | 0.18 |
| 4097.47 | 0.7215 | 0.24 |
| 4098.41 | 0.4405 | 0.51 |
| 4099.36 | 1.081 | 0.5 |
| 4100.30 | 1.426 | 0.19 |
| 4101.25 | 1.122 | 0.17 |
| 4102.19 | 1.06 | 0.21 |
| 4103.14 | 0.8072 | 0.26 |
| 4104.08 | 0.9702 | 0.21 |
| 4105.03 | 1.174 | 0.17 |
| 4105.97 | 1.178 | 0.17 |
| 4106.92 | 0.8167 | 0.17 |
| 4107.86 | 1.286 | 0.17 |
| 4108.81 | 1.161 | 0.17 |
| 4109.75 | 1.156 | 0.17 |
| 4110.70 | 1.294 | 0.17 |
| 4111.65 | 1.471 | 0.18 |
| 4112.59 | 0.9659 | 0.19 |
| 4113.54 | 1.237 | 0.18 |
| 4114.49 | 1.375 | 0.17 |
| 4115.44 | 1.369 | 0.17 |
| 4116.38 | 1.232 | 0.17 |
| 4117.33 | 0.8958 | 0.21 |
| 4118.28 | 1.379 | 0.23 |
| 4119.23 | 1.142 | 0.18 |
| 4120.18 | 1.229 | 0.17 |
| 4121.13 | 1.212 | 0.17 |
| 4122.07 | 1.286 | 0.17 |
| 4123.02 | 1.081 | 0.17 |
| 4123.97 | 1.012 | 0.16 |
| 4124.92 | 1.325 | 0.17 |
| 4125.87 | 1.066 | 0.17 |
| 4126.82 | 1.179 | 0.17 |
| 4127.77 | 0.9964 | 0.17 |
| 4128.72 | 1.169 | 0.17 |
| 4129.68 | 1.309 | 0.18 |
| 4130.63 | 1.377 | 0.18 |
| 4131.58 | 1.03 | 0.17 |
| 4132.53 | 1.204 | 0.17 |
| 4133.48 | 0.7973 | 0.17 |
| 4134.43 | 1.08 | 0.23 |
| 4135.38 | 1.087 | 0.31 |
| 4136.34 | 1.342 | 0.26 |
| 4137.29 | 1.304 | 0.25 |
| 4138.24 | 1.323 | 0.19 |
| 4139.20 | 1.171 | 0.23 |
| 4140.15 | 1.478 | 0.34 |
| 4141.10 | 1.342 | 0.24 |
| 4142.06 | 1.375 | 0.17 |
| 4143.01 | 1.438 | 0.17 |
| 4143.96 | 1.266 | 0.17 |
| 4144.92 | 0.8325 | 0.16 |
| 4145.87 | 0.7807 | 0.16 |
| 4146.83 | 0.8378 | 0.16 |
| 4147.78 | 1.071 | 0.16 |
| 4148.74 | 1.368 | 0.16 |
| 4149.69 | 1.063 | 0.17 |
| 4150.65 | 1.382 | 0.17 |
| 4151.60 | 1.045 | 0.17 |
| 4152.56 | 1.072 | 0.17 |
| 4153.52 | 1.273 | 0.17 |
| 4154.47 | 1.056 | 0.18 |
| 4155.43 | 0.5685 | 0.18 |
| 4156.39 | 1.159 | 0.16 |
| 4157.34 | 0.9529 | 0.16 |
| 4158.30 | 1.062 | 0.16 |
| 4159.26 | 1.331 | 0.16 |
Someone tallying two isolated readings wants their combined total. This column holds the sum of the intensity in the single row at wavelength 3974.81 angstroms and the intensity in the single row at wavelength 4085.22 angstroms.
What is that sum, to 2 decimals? 2.27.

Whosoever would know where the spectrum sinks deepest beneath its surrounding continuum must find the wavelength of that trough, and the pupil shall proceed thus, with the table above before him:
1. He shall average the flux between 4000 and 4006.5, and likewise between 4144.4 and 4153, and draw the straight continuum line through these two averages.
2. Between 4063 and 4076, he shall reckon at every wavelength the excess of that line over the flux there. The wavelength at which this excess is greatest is 4066.45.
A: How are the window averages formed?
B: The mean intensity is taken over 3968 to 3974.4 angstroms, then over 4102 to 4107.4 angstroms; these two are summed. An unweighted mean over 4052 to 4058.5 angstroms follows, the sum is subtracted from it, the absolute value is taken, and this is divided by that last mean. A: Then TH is 0.59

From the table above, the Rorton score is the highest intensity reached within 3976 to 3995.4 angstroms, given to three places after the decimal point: 1.492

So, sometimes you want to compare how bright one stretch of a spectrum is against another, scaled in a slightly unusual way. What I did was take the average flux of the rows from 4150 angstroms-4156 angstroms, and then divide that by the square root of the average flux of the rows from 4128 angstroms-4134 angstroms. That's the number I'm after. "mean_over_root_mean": 1.00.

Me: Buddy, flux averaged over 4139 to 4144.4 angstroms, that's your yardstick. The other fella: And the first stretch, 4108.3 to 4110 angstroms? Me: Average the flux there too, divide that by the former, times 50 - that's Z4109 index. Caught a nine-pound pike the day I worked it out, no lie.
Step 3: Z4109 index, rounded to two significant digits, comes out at 43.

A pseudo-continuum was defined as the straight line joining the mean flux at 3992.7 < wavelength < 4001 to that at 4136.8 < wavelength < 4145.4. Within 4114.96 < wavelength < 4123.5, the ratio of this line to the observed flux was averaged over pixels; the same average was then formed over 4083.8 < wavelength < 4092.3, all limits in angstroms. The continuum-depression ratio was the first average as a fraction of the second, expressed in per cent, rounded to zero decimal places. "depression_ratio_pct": 104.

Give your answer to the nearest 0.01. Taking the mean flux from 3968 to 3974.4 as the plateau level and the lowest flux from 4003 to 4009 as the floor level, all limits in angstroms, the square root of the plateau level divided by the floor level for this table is 0.97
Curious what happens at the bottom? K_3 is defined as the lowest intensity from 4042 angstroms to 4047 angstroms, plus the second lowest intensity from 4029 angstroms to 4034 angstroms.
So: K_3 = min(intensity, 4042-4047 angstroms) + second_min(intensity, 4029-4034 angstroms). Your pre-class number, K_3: 1.79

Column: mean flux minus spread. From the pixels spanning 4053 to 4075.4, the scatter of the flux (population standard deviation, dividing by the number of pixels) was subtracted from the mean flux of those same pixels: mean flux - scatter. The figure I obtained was 0.98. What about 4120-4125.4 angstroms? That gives 1.08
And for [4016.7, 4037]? 0.92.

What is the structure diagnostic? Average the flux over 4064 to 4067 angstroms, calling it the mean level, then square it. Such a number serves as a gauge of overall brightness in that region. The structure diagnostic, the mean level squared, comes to 1.07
